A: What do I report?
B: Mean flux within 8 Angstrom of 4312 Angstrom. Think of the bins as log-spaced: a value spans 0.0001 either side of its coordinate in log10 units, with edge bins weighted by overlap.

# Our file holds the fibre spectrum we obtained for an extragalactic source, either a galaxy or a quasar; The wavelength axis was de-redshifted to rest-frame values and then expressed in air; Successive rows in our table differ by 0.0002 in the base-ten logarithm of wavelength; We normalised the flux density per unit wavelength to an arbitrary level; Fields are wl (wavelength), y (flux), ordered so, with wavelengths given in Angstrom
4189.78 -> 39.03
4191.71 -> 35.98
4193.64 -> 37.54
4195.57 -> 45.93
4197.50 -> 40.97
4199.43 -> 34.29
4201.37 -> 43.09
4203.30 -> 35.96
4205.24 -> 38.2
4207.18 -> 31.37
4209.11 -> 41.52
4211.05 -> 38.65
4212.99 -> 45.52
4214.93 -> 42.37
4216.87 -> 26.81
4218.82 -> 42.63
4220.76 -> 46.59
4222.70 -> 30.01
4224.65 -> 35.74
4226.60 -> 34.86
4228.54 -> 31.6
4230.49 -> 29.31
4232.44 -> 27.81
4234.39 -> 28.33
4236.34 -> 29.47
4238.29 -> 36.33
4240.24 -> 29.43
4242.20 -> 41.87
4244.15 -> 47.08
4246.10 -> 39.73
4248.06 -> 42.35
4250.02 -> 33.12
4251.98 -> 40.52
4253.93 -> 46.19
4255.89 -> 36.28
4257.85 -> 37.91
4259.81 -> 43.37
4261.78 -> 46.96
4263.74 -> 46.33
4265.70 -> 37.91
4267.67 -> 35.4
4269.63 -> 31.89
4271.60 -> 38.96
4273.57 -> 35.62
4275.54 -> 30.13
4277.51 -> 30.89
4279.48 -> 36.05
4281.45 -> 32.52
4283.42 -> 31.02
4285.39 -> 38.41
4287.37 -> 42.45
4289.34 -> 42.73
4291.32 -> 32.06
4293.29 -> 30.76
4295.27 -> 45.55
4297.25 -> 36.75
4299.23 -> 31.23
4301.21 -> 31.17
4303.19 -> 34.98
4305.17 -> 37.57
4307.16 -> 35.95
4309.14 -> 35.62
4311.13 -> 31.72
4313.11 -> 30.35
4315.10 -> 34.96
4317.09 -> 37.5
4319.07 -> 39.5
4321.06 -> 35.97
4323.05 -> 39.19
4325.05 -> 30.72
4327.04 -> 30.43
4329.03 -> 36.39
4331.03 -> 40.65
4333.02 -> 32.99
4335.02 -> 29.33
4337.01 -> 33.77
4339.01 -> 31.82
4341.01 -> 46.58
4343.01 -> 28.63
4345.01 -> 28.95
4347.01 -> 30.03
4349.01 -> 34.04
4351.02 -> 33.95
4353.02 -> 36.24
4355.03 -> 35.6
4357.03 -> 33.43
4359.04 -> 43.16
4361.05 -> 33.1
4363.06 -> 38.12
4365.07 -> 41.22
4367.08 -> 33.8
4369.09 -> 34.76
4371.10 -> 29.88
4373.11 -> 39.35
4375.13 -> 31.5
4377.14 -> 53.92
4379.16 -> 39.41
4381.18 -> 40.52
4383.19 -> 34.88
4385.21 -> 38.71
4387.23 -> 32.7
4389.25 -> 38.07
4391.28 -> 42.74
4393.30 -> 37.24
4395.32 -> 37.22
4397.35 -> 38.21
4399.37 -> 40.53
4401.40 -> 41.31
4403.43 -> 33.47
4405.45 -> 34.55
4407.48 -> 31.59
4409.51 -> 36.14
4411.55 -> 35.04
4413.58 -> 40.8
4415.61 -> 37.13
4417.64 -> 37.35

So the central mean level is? 35.4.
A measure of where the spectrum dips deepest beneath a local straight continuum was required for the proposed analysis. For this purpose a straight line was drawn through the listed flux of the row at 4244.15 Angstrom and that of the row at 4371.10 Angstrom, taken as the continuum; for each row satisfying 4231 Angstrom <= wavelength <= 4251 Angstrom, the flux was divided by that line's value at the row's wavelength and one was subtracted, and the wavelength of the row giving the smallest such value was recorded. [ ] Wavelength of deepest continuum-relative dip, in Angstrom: 4232.44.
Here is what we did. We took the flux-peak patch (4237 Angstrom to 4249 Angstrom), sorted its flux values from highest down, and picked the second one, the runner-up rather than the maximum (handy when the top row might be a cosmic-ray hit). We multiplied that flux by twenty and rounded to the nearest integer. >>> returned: 847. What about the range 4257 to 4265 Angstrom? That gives 927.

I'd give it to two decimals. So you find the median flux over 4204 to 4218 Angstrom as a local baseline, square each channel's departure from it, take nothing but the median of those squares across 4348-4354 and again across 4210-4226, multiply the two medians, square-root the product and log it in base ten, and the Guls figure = 1.41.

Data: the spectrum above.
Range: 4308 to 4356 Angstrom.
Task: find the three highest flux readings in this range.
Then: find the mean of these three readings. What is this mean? 42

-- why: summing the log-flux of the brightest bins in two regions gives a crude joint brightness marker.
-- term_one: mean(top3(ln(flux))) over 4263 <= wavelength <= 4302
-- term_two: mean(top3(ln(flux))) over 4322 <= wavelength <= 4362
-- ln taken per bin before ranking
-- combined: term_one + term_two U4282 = 7.57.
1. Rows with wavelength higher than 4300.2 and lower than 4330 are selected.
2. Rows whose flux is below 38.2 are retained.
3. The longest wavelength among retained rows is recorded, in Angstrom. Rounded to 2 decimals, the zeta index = 4329.03 Angstrom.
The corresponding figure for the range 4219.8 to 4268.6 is 4267.67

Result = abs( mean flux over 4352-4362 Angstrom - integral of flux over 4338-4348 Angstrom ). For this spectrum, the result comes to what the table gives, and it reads 296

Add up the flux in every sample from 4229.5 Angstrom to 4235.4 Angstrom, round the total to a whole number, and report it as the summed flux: 85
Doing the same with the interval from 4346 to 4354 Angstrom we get 134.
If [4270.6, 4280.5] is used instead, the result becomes 172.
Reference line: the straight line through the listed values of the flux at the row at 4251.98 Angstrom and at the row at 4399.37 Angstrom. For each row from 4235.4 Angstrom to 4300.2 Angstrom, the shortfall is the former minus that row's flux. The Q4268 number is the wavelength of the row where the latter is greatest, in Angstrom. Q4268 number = 4240.24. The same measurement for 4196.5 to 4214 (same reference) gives 4207.18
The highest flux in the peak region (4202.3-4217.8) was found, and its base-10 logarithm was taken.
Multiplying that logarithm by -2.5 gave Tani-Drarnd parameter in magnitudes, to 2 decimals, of -4.15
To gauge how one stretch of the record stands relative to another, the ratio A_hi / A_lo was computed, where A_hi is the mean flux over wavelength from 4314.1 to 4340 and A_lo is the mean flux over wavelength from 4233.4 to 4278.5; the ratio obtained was 0.93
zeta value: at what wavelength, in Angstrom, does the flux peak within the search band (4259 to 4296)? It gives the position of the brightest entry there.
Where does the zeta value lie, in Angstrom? 4261.78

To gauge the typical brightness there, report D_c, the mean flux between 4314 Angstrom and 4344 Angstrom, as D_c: 35.2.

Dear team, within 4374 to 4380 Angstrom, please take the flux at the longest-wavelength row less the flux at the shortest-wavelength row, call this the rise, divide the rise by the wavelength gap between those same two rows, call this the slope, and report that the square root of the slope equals 1.4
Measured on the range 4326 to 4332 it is 1.6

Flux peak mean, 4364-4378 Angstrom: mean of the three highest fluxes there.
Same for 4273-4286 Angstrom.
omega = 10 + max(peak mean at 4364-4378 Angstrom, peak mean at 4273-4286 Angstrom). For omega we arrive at 54.8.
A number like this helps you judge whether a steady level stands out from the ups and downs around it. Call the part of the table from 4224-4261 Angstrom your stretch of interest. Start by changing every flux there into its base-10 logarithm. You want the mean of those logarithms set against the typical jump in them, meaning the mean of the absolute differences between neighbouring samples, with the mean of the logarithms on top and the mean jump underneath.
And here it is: 26.5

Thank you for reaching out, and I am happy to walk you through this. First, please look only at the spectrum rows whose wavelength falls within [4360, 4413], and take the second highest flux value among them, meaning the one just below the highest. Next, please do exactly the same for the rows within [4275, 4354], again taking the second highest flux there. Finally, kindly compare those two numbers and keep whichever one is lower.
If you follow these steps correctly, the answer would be 43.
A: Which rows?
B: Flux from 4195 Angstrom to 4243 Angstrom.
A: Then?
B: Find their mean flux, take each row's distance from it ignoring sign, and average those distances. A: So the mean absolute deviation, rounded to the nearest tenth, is 5.4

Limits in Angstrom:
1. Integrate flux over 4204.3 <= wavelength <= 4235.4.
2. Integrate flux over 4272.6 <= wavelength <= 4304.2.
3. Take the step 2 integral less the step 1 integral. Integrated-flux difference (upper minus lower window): 1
